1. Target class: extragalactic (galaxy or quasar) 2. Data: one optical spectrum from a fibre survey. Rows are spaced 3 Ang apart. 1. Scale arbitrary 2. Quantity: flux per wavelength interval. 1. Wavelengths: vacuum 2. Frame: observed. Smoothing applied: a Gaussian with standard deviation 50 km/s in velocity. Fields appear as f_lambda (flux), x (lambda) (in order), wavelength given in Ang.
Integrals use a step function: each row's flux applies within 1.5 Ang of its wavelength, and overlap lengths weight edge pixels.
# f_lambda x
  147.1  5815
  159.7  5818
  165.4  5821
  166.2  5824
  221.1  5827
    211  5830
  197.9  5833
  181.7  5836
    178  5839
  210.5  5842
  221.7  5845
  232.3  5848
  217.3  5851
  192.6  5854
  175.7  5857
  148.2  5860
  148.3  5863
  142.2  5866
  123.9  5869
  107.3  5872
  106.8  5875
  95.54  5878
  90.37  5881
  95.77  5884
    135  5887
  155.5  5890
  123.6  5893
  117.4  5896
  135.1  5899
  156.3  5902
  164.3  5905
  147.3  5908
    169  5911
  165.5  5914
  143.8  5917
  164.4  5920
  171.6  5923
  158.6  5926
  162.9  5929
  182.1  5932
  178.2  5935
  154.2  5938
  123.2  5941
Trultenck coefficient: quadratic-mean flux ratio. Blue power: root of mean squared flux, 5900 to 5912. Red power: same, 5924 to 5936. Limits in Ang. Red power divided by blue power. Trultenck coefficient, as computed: 1.07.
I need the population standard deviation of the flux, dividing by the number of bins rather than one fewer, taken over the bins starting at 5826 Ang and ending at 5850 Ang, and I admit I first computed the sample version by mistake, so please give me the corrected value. 18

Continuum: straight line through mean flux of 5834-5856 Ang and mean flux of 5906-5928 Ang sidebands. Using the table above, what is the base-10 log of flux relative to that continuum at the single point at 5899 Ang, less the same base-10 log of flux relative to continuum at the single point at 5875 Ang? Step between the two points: 0.14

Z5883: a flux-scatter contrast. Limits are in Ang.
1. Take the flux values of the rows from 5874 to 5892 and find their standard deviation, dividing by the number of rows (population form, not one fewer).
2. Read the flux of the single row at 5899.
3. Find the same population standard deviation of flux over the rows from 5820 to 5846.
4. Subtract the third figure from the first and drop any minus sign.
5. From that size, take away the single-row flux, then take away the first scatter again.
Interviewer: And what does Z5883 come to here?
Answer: -156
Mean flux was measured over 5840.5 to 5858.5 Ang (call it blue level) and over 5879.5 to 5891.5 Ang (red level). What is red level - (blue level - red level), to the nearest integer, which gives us 30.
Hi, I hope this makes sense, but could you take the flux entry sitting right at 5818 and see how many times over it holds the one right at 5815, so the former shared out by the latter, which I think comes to 1.1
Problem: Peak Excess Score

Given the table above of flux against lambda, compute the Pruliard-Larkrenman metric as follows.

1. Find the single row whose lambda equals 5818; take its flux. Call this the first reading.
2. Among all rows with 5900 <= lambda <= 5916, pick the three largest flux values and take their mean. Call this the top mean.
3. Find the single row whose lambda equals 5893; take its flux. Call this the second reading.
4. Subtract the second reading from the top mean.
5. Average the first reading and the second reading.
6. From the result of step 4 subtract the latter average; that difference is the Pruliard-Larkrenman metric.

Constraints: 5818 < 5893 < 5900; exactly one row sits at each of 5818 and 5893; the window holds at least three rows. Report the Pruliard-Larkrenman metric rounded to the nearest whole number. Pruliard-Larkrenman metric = -99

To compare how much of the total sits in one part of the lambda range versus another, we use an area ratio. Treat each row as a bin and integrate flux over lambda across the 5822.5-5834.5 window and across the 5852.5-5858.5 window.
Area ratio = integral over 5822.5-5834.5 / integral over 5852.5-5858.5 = 2.2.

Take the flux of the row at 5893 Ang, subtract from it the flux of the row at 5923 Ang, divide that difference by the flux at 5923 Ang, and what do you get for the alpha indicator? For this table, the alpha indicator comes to -0.28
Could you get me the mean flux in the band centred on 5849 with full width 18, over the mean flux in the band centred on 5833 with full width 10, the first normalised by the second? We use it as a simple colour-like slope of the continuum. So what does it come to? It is 1.1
